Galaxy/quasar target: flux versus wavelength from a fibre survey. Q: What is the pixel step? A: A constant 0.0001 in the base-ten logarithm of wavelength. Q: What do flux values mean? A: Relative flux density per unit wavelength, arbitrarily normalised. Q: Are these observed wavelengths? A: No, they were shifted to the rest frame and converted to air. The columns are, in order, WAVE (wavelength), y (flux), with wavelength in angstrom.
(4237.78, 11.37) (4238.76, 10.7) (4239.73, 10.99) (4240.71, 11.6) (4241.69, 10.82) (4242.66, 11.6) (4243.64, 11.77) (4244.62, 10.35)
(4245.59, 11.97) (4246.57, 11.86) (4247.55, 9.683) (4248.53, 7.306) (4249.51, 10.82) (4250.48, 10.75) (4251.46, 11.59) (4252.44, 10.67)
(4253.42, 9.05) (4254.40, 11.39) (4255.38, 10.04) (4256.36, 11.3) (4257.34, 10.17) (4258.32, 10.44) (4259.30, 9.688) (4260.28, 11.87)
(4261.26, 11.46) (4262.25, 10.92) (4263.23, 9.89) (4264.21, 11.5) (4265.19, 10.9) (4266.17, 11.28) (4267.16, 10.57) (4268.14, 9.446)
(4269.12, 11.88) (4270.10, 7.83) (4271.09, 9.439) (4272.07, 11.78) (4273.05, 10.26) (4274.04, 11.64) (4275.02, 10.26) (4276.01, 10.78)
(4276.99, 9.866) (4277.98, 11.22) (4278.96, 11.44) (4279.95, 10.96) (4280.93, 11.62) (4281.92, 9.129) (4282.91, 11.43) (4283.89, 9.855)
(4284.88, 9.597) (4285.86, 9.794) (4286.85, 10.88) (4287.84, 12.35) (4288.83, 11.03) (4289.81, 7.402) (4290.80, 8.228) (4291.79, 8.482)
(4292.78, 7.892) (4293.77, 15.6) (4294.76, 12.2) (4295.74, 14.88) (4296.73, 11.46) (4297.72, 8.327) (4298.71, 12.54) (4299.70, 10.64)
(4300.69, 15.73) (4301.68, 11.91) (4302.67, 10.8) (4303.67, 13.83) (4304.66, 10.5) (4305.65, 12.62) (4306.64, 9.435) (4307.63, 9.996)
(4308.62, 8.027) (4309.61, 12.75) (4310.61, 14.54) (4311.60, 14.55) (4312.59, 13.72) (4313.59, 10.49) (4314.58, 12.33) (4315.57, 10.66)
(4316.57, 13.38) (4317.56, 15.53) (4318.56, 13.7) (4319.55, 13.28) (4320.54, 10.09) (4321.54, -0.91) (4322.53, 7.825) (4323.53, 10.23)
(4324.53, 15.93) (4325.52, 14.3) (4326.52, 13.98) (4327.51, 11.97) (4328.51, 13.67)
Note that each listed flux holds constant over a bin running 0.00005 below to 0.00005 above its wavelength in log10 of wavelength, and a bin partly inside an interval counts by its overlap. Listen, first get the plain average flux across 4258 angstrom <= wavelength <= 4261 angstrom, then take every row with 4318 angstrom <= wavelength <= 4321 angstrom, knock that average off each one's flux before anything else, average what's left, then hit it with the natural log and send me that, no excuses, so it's 0.5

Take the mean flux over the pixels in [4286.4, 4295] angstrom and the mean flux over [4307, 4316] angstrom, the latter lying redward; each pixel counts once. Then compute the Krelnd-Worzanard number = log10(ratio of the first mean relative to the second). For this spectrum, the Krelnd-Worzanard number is -0.06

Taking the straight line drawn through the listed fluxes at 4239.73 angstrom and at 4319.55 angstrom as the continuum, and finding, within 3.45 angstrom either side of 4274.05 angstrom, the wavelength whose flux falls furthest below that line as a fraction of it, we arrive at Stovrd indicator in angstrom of 4271.09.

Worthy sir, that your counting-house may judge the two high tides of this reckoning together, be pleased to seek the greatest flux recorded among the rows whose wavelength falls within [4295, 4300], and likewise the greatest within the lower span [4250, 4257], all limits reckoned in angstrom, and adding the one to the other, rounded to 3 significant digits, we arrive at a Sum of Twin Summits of 26.5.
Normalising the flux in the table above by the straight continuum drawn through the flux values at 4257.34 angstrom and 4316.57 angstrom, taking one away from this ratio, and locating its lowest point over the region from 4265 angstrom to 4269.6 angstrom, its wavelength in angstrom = 4268.14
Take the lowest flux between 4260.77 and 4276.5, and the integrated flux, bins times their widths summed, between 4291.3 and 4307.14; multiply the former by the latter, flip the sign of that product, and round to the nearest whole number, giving -1448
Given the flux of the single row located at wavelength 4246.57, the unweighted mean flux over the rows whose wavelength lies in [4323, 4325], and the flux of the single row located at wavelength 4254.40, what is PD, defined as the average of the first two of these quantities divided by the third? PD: 1.09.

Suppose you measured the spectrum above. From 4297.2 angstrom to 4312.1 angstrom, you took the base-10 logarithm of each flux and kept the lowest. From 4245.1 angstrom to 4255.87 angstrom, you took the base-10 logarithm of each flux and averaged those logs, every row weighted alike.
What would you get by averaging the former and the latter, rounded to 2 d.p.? 0.96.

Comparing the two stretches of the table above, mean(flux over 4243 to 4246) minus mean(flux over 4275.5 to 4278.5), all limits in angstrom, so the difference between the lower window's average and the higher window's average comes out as 0.7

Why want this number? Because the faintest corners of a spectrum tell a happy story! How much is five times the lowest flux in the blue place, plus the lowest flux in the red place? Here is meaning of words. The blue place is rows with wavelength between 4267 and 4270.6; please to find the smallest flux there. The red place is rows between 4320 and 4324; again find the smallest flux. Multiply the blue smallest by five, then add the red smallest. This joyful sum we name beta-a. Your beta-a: 38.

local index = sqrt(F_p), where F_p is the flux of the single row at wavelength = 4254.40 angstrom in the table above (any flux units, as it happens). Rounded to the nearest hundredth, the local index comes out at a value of 3.37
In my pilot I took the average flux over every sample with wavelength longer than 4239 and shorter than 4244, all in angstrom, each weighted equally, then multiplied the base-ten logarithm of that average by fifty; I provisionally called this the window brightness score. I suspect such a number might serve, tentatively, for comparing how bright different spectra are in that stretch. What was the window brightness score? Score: 53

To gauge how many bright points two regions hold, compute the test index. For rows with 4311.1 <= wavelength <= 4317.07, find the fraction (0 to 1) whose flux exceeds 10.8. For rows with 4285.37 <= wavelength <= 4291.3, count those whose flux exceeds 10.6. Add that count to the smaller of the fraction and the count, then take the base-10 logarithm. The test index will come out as 0.56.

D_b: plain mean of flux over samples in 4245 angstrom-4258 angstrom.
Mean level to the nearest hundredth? 10.51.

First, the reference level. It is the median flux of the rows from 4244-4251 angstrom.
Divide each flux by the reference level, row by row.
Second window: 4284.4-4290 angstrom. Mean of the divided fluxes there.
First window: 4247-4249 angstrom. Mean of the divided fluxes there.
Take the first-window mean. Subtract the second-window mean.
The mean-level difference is -0.16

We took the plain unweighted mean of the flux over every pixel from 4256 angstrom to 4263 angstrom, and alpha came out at 10.8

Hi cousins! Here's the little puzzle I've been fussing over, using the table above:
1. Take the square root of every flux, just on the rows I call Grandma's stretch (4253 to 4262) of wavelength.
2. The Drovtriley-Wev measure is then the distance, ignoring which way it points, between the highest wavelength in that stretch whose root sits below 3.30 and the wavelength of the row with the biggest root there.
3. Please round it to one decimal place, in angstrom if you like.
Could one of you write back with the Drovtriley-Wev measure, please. 1.0 angstrom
